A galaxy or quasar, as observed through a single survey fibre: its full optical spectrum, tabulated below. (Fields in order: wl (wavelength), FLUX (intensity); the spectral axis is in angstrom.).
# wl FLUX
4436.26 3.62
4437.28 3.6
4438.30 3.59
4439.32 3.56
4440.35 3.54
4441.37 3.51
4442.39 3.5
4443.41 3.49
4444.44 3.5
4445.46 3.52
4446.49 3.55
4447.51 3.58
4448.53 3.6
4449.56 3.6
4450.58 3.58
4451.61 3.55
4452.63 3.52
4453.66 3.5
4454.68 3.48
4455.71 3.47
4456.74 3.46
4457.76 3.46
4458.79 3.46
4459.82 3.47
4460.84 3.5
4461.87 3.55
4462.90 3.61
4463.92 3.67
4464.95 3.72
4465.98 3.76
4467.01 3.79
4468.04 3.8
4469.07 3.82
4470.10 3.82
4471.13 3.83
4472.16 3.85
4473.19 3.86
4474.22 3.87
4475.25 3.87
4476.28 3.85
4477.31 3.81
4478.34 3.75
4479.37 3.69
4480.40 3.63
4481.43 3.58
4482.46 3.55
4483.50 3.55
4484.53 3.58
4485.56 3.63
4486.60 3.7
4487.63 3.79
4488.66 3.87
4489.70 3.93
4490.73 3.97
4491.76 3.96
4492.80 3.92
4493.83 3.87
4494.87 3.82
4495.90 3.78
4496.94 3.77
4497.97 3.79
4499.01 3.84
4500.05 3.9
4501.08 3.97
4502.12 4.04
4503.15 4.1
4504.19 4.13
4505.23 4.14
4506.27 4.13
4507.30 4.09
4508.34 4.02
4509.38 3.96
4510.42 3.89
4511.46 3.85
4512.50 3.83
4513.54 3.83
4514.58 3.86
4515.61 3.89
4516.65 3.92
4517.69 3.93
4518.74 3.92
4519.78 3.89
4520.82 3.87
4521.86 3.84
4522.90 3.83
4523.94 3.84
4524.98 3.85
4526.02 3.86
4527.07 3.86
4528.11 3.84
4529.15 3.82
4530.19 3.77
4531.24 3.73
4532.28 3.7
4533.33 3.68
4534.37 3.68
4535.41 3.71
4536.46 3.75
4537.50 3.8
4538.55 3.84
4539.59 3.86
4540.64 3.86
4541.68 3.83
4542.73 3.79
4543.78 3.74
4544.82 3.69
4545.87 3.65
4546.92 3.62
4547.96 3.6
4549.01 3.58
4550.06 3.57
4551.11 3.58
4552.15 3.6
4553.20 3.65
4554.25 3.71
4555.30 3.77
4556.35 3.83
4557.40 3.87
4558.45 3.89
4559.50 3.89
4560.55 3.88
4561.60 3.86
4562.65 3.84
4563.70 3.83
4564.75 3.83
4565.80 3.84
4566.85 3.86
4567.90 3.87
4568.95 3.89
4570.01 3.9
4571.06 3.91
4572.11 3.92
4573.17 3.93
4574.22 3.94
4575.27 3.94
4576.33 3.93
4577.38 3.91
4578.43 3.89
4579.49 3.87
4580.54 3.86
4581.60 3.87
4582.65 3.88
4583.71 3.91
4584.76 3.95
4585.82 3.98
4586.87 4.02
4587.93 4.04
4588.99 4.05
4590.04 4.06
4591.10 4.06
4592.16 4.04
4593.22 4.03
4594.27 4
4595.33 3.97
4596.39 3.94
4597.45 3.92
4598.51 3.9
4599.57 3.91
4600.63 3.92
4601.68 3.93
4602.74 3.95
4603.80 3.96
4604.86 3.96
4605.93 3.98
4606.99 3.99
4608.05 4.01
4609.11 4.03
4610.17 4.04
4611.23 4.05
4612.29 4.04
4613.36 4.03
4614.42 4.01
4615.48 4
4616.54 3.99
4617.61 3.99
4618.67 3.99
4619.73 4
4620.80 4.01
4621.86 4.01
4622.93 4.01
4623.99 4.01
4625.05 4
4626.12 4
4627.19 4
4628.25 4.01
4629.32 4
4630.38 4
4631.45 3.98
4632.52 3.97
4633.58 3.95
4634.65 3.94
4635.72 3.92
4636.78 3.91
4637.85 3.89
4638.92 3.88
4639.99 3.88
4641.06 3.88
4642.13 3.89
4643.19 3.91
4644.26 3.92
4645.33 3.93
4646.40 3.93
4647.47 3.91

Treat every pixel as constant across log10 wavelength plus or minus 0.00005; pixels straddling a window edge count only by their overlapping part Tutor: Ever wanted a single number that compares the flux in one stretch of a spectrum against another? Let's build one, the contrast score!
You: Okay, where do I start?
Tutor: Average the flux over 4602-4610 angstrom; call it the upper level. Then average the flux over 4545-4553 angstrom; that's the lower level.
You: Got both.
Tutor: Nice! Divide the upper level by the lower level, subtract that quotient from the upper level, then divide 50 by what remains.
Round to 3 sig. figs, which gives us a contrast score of 17.4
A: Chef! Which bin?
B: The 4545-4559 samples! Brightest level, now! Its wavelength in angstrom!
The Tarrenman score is 4558.45 angstrom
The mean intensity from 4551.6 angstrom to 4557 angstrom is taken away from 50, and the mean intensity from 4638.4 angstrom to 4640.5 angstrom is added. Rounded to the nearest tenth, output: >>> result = 50.2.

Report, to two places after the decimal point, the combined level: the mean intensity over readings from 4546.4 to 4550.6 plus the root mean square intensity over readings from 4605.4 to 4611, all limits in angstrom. 7.60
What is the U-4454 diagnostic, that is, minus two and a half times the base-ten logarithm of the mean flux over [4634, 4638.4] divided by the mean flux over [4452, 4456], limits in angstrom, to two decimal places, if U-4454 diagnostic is -0.12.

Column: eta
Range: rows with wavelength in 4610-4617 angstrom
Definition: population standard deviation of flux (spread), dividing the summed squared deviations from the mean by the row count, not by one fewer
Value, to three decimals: 0.021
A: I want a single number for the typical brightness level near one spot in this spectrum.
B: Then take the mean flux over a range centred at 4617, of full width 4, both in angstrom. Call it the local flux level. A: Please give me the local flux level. 3.99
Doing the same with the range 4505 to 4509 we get 4.09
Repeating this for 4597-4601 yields 3.91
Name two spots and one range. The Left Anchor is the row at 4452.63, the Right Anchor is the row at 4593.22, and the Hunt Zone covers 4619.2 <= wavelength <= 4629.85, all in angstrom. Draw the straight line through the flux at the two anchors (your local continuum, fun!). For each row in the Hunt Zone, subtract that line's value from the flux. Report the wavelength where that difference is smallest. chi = 4629.32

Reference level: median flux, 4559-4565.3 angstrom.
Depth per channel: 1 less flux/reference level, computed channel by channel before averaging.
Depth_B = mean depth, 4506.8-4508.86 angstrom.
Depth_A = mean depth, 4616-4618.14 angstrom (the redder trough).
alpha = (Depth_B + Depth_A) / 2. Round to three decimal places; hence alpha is -0.045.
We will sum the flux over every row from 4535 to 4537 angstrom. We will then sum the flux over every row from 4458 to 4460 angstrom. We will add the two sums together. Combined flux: 14.4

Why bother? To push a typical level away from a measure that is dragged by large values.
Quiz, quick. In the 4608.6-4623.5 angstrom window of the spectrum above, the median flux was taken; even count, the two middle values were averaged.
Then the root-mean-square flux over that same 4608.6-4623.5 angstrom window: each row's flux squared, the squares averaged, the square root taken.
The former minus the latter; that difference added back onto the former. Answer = 4.01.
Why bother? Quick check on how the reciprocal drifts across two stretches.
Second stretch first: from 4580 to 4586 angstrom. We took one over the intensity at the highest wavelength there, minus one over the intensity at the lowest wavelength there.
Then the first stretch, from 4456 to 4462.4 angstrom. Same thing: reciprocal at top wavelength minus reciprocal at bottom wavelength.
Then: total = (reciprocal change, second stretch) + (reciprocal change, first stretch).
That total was -0.015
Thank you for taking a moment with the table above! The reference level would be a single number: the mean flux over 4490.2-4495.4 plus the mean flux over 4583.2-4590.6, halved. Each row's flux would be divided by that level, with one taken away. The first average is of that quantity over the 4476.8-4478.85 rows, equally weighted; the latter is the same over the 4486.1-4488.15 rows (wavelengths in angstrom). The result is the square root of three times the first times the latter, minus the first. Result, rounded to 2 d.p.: 0.13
